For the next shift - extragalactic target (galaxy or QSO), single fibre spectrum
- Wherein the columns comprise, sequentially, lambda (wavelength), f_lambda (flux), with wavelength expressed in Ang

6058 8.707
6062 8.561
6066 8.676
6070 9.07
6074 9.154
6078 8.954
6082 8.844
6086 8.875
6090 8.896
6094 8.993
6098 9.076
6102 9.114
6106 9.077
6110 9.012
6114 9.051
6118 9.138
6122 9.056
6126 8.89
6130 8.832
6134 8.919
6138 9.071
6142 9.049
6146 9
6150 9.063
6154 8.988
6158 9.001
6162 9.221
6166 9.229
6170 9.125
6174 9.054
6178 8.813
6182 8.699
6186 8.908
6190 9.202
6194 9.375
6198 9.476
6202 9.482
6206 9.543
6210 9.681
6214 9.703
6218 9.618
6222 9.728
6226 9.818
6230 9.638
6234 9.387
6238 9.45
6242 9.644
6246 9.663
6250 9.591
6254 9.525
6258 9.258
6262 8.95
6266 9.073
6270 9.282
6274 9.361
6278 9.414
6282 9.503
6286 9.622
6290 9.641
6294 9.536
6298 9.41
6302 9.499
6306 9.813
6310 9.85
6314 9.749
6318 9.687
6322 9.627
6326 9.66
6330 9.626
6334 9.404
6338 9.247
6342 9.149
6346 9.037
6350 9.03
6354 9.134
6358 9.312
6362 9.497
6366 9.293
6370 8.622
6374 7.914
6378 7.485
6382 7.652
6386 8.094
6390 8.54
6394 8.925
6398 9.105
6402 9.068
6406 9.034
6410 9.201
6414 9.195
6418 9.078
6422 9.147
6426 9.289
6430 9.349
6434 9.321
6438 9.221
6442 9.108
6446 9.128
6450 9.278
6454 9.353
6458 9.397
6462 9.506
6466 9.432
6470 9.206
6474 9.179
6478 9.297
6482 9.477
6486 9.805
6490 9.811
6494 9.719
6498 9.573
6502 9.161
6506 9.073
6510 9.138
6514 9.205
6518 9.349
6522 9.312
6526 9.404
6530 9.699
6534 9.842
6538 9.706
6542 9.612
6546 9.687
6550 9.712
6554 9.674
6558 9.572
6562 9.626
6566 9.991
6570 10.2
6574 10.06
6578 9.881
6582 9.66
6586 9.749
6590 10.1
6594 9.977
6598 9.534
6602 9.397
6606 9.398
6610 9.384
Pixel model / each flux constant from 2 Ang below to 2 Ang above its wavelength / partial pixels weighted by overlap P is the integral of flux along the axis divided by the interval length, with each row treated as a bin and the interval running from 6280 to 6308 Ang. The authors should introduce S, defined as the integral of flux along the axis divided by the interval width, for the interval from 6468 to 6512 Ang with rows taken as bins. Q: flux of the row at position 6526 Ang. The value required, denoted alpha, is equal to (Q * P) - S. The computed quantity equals 81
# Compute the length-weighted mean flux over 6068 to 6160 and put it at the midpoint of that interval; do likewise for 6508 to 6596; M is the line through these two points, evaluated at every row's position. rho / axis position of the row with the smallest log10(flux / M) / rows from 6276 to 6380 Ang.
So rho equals 6378 Ang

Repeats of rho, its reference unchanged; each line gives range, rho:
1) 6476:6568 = 6506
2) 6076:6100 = 6082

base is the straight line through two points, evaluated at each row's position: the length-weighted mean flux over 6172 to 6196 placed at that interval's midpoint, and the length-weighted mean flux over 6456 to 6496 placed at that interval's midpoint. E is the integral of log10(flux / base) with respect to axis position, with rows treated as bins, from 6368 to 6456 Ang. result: -2.2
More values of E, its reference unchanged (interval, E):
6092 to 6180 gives 0.4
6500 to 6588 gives 0.0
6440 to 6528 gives -0.6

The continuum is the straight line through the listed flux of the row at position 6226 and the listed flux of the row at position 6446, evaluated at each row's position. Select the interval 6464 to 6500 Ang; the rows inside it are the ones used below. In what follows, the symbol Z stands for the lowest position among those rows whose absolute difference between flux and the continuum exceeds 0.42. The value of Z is 6482 Ang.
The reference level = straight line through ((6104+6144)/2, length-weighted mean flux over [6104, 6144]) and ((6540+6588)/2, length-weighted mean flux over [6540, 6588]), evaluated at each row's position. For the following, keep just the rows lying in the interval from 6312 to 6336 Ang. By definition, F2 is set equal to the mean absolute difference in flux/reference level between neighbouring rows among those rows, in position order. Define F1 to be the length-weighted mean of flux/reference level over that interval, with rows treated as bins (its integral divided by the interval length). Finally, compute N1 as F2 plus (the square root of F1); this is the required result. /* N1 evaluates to 1.02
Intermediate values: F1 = 1.03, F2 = 0.009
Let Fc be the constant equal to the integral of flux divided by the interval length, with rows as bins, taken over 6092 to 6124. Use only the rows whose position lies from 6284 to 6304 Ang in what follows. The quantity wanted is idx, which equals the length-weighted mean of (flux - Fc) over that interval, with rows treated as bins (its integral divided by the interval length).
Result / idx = 0.48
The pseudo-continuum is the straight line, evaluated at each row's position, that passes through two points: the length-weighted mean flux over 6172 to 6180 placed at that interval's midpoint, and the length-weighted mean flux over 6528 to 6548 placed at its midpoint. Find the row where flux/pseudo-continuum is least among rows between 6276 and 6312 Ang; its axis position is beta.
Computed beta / 6298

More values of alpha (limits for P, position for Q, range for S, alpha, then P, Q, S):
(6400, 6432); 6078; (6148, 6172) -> 73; 9.17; 8.954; 9.10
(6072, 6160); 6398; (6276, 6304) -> 72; 9.00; 9.105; 9.52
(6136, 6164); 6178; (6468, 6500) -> 70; 9.06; 8.813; 9.51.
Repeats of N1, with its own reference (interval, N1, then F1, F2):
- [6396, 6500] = 1.00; 0.97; 0.010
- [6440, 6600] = 1.01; 0.98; 0.015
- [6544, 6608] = 1.01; 1.00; 0.017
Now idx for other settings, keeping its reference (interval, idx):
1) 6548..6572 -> 0.73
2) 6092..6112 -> -0.01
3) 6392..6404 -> -0.03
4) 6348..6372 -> 0.08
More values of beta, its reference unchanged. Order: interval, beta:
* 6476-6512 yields 6506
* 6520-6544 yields 6522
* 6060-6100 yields 6062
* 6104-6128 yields 6126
